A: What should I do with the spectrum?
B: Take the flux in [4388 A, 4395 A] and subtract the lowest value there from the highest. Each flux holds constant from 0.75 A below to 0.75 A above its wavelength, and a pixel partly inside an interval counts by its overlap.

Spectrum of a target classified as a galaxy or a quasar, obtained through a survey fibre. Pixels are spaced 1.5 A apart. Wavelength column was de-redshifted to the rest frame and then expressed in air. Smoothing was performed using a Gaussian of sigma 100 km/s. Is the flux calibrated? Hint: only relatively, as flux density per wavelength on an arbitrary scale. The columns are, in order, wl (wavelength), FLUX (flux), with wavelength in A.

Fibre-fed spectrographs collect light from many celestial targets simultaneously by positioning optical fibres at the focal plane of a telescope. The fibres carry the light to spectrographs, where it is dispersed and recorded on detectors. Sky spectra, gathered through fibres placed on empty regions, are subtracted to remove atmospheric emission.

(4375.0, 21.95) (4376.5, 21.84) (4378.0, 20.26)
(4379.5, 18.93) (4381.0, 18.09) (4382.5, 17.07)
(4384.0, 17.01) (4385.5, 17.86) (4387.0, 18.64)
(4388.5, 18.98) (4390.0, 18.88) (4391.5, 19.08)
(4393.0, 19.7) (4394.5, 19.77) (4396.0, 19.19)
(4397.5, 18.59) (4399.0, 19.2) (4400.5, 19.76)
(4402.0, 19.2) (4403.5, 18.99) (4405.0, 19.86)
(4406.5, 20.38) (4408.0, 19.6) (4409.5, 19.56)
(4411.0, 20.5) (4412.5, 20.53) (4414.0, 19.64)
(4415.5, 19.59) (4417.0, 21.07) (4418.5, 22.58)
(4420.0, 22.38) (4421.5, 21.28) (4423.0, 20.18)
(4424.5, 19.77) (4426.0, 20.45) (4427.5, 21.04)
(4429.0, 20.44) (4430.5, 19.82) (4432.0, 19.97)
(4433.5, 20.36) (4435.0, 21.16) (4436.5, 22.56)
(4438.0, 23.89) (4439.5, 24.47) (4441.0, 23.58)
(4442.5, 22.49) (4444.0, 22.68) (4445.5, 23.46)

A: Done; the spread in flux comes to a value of 0.89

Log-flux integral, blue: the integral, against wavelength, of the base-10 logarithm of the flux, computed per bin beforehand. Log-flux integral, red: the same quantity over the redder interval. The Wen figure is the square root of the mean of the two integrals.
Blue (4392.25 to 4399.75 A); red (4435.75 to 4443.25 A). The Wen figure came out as 3.15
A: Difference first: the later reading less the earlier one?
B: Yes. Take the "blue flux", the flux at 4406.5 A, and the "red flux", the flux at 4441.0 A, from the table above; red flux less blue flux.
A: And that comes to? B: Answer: 3.2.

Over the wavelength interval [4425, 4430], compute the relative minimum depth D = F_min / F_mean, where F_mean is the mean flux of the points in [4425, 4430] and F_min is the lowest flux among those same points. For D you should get 0.99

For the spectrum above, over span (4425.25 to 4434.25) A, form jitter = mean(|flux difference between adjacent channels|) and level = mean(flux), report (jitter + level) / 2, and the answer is 10.4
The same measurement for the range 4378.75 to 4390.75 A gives 9.4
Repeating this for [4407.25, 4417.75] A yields 10.3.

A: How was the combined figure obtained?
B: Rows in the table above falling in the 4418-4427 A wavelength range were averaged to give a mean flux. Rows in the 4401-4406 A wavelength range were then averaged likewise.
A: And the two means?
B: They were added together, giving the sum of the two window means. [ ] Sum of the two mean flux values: 40.5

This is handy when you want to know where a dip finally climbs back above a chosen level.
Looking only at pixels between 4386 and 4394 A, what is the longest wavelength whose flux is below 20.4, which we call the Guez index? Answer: 4393.0 A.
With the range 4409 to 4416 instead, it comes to 4415.5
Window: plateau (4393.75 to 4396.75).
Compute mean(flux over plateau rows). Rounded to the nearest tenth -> 19.5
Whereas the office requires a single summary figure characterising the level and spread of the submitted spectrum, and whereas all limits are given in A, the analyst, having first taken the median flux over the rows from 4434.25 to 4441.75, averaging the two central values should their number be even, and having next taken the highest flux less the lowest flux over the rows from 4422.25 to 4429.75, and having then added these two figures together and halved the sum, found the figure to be 12.4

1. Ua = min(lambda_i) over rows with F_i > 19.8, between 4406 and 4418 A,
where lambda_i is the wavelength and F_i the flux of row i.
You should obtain 4406.5 A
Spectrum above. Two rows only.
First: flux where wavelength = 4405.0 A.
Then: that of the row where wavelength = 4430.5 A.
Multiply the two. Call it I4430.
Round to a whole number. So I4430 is 394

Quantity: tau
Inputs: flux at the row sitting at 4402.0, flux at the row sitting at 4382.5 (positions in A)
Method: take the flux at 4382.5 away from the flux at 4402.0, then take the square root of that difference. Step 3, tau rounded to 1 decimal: 1.5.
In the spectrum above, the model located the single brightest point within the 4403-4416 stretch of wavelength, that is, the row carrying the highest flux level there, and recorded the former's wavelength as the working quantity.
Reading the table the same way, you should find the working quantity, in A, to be 4412.5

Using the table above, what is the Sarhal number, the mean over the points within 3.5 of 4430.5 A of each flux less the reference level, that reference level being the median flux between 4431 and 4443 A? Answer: -2.2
